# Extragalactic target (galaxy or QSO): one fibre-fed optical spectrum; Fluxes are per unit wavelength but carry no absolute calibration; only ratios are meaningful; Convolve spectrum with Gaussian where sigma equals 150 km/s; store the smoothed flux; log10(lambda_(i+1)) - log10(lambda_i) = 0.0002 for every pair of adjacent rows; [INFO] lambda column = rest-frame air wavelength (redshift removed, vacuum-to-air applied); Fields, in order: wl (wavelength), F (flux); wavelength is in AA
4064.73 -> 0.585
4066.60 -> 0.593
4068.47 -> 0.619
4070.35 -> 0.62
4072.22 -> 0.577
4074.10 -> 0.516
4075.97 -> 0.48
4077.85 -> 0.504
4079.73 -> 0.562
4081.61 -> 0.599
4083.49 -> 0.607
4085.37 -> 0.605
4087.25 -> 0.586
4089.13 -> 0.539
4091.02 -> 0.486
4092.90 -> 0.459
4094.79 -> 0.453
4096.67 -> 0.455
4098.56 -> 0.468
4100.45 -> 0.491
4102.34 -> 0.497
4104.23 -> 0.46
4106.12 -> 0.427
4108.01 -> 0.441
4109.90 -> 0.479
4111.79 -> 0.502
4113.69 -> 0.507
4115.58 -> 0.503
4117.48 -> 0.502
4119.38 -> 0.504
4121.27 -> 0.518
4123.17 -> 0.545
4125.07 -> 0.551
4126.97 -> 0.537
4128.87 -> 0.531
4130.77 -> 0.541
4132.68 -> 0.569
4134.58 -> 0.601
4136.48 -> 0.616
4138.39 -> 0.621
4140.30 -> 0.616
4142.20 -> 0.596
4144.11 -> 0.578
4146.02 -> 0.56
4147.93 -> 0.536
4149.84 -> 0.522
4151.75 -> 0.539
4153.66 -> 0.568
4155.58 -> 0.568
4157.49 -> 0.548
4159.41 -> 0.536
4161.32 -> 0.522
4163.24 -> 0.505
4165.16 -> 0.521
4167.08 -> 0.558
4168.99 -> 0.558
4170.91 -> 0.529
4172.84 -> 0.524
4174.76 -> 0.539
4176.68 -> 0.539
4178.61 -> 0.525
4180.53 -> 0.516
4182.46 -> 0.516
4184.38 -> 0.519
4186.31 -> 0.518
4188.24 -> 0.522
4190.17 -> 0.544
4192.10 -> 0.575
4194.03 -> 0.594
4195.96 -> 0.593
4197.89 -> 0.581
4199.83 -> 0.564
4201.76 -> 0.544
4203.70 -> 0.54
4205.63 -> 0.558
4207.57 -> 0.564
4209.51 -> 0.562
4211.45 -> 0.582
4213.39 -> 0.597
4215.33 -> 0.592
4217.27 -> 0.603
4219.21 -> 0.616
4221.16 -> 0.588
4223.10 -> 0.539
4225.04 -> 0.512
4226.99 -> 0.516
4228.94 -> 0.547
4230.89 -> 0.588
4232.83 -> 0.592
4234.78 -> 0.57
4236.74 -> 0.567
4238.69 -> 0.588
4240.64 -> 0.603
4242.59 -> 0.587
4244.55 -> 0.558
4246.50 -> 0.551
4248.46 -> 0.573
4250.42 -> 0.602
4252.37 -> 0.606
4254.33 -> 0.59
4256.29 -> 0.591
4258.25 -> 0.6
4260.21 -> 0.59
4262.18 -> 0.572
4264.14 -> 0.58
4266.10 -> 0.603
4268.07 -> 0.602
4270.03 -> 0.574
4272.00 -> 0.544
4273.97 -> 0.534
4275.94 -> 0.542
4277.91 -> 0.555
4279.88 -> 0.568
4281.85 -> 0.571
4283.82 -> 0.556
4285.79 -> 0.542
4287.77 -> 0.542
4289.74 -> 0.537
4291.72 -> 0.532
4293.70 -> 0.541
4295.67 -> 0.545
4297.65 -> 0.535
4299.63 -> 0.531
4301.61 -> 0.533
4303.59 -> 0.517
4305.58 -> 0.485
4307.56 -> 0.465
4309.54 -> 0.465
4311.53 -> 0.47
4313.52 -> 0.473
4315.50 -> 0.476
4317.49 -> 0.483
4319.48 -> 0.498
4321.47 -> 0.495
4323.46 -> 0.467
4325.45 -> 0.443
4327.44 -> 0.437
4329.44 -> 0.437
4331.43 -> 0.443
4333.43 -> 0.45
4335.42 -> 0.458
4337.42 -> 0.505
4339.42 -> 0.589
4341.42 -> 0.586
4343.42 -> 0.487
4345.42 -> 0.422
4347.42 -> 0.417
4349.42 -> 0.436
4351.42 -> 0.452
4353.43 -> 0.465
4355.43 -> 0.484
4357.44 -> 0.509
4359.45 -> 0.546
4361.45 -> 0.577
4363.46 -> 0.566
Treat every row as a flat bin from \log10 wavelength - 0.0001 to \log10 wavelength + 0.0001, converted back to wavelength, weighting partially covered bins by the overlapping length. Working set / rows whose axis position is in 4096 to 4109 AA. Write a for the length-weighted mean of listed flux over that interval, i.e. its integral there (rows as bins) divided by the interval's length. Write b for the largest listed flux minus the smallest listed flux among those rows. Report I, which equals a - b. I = 0.39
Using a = 0.46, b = 0.070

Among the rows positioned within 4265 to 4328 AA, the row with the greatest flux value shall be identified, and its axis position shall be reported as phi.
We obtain 4266.10 AA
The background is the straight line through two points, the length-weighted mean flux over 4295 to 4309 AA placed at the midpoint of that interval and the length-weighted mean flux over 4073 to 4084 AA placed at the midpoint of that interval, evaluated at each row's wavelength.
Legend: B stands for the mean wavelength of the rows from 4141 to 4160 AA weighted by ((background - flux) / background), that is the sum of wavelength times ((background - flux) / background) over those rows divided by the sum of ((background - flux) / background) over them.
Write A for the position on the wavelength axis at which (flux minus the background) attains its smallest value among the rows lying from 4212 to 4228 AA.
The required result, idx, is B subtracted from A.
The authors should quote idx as 76.7 AA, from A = 4225.04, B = 4148.4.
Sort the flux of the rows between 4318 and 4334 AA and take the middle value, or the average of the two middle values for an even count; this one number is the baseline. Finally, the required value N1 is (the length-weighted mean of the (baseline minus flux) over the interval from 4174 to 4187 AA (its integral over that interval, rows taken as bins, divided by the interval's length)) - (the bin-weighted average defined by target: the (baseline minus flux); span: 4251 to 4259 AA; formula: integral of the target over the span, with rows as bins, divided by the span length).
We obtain 0.07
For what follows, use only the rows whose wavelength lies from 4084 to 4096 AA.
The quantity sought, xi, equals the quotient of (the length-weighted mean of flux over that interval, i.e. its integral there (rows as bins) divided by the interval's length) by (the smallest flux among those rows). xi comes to 1.15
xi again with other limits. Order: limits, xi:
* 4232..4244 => 1.03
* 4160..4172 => 1.05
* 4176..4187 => 1.01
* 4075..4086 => 1.16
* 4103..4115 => 1.10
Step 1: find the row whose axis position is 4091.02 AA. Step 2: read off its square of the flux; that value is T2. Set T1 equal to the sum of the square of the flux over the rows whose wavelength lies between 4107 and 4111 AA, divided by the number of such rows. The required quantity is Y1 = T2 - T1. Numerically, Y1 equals 0.024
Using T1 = 0.21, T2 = 0.24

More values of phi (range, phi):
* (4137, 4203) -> 4138.39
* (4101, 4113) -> 4111.79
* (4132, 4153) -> 4138.39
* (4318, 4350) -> 4339.42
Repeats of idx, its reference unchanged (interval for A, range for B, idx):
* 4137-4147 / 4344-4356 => -203.1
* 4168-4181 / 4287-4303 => -113.8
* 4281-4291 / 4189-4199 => 95.0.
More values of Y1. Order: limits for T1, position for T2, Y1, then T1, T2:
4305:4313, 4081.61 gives 0.137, 0.22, 0.36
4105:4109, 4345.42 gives -0.010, 0.19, 0.18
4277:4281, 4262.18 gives 0.012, 0.32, 0.33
